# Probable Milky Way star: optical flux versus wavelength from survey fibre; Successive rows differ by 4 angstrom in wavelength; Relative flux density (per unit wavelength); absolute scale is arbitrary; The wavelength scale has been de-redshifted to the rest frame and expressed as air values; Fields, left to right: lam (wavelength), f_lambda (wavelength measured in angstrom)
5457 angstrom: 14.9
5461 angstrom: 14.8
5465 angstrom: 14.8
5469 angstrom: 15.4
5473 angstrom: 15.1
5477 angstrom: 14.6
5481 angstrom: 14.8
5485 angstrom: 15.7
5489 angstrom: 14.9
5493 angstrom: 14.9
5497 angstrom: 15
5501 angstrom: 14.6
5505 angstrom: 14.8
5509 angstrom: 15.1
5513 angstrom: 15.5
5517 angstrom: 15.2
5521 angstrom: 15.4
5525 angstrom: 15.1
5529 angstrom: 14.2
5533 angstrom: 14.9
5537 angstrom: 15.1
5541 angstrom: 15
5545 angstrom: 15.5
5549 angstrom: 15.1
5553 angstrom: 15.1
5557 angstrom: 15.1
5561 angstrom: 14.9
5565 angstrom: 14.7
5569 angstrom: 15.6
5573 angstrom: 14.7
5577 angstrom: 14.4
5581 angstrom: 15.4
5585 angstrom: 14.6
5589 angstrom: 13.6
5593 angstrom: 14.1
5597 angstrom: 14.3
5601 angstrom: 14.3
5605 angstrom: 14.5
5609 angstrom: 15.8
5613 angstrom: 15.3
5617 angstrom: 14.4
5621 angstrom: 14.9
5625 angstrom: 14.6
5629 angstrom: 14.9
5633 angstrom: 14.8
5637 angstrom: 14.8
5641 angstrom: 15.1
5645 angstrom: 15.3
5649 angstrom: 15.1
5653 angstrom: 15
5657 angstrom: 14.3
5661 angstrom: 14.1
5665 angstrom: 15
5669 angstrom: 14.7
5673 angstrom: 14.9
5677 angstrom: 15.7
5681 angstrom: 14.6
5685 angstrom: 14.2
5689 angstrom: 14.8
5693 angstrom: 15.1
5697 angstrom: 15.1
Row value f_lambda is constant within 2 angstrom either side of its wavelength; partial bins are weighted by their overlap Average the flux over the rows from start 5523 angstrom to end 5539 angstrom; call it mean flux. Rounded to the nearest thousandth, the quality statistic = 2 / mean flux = 0.135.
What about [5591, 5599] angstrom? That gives 0.141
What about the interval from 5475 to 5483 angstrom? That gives 0.136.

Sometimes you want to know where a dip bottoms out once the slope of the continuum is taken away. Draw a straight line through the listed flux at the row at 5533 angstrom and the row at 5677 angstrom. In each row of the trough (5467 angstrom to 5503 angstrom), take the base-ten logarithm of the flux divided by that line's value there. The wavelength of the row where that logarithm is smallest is 5501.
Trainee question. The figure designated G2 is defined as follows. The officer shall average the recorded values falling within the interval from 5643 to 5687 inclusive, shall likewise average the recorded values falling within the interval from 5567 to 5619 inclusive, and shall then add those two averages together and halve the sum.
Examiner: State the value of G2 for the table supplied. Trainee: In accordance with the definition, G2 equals 14.8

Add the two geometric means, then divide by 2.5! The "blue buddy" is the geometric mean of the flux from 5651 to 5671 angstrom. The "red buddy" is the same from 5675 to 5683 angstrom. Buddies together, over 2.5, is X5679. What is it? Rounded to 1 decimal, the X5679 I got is 11.9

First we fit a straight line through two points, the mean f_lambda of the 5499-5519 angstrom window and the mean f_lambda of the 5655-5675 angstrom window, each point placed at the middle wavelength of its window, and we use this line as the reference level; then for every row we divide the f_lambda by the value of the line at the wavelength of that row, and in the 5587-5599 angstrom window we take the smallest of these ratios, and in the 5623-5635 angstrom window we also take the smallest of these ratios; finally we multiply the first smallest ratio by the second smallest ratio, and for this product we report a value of 0.91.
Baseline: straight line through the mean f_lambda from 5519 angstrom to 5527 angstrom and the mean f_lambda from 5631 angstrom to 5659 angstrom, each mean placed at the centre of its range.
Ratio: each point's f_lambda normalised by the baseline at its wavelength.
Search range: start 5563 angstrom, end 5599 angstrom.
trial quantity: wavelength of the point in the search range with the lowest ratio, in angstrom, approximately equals 5589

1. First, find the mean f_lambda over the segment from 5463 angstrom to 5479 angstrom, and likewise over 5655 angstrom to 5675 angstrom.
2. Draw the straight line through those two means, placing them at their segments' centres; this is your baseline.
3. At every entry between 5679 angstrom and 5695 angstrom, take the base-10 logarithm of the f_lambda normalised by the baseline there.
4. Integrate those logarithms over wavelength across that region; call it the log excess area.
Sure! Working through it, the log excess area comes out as 0.054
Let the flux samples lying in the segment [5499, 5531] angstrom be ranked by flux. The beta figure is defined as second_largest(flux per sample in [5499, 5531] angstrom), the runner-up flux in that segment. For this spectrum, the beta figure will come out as 15.4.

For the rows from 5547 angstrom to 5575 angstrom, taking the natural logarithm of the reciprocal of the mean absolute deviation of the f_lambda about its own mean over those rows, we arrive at 1.49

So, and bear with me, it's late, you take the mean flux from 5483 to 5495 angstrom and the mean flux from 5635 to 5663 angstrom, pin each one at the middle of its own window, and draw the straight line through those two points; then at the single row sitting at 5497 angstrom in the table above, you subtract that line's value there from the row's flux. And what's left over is -0.1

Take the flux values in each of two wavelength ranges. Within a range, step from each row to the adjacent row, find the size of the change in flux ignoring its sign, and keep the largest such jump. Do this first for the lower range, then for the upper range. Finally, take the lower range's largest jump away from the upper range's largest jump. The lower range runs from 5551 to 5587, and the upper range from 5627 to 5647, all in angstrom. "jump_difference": -0.70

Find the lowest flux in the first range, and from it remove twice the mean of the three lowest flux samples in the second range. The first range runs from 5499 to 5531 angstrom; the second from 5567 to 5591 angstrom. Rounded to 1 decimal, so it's -14.2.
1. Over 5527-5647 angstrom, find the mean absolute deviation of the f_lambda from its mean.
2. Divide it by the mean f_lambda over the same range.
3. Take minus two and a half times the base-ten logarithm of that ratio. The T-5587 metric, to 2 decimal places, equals 3.99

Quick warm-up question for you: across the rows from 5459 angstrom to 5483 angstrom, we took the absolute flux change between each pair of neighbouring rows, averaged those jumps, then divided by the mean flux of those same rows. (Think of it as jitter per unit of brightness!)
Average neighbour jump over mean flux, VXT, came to 0.021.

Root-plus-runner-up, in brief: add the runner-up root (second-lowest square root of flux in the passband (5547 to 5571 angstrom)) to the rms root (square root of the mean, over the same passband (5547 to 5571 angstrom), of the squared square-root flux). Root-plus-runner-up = 7.74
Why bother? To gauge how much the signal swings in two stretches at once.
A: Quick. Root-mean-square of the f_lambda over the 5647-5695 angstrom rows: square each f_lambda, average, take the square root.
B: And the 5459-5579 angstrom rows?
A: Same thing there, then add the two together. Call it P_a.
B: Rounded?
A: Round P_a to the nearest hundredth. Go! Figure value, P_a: 29.80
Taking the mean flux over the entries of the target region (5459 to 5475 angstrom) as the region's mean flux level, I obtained 15.0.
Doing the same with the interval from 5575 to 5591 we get 14.5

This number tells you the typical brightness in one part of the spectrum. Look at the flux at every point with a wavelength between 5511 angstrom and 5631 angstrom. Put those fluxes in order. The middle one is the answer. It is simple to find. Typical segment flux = 14.90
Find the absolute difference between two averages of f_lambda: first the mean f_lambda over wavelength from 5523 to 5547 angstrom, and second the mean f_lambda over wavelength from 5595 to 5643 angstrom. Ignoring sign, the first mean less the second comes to 0.158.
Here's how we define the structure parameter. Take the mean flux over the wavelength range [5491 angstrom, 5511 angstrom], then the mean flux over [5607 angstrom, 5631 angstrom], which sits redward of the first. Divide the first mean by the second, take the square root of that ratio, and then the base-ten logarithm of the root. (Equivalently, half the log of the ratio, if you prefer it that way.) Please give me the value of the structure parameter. -0.002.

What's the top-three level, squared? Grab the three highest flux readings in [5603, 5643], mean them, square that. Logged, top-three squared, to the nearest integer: 237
